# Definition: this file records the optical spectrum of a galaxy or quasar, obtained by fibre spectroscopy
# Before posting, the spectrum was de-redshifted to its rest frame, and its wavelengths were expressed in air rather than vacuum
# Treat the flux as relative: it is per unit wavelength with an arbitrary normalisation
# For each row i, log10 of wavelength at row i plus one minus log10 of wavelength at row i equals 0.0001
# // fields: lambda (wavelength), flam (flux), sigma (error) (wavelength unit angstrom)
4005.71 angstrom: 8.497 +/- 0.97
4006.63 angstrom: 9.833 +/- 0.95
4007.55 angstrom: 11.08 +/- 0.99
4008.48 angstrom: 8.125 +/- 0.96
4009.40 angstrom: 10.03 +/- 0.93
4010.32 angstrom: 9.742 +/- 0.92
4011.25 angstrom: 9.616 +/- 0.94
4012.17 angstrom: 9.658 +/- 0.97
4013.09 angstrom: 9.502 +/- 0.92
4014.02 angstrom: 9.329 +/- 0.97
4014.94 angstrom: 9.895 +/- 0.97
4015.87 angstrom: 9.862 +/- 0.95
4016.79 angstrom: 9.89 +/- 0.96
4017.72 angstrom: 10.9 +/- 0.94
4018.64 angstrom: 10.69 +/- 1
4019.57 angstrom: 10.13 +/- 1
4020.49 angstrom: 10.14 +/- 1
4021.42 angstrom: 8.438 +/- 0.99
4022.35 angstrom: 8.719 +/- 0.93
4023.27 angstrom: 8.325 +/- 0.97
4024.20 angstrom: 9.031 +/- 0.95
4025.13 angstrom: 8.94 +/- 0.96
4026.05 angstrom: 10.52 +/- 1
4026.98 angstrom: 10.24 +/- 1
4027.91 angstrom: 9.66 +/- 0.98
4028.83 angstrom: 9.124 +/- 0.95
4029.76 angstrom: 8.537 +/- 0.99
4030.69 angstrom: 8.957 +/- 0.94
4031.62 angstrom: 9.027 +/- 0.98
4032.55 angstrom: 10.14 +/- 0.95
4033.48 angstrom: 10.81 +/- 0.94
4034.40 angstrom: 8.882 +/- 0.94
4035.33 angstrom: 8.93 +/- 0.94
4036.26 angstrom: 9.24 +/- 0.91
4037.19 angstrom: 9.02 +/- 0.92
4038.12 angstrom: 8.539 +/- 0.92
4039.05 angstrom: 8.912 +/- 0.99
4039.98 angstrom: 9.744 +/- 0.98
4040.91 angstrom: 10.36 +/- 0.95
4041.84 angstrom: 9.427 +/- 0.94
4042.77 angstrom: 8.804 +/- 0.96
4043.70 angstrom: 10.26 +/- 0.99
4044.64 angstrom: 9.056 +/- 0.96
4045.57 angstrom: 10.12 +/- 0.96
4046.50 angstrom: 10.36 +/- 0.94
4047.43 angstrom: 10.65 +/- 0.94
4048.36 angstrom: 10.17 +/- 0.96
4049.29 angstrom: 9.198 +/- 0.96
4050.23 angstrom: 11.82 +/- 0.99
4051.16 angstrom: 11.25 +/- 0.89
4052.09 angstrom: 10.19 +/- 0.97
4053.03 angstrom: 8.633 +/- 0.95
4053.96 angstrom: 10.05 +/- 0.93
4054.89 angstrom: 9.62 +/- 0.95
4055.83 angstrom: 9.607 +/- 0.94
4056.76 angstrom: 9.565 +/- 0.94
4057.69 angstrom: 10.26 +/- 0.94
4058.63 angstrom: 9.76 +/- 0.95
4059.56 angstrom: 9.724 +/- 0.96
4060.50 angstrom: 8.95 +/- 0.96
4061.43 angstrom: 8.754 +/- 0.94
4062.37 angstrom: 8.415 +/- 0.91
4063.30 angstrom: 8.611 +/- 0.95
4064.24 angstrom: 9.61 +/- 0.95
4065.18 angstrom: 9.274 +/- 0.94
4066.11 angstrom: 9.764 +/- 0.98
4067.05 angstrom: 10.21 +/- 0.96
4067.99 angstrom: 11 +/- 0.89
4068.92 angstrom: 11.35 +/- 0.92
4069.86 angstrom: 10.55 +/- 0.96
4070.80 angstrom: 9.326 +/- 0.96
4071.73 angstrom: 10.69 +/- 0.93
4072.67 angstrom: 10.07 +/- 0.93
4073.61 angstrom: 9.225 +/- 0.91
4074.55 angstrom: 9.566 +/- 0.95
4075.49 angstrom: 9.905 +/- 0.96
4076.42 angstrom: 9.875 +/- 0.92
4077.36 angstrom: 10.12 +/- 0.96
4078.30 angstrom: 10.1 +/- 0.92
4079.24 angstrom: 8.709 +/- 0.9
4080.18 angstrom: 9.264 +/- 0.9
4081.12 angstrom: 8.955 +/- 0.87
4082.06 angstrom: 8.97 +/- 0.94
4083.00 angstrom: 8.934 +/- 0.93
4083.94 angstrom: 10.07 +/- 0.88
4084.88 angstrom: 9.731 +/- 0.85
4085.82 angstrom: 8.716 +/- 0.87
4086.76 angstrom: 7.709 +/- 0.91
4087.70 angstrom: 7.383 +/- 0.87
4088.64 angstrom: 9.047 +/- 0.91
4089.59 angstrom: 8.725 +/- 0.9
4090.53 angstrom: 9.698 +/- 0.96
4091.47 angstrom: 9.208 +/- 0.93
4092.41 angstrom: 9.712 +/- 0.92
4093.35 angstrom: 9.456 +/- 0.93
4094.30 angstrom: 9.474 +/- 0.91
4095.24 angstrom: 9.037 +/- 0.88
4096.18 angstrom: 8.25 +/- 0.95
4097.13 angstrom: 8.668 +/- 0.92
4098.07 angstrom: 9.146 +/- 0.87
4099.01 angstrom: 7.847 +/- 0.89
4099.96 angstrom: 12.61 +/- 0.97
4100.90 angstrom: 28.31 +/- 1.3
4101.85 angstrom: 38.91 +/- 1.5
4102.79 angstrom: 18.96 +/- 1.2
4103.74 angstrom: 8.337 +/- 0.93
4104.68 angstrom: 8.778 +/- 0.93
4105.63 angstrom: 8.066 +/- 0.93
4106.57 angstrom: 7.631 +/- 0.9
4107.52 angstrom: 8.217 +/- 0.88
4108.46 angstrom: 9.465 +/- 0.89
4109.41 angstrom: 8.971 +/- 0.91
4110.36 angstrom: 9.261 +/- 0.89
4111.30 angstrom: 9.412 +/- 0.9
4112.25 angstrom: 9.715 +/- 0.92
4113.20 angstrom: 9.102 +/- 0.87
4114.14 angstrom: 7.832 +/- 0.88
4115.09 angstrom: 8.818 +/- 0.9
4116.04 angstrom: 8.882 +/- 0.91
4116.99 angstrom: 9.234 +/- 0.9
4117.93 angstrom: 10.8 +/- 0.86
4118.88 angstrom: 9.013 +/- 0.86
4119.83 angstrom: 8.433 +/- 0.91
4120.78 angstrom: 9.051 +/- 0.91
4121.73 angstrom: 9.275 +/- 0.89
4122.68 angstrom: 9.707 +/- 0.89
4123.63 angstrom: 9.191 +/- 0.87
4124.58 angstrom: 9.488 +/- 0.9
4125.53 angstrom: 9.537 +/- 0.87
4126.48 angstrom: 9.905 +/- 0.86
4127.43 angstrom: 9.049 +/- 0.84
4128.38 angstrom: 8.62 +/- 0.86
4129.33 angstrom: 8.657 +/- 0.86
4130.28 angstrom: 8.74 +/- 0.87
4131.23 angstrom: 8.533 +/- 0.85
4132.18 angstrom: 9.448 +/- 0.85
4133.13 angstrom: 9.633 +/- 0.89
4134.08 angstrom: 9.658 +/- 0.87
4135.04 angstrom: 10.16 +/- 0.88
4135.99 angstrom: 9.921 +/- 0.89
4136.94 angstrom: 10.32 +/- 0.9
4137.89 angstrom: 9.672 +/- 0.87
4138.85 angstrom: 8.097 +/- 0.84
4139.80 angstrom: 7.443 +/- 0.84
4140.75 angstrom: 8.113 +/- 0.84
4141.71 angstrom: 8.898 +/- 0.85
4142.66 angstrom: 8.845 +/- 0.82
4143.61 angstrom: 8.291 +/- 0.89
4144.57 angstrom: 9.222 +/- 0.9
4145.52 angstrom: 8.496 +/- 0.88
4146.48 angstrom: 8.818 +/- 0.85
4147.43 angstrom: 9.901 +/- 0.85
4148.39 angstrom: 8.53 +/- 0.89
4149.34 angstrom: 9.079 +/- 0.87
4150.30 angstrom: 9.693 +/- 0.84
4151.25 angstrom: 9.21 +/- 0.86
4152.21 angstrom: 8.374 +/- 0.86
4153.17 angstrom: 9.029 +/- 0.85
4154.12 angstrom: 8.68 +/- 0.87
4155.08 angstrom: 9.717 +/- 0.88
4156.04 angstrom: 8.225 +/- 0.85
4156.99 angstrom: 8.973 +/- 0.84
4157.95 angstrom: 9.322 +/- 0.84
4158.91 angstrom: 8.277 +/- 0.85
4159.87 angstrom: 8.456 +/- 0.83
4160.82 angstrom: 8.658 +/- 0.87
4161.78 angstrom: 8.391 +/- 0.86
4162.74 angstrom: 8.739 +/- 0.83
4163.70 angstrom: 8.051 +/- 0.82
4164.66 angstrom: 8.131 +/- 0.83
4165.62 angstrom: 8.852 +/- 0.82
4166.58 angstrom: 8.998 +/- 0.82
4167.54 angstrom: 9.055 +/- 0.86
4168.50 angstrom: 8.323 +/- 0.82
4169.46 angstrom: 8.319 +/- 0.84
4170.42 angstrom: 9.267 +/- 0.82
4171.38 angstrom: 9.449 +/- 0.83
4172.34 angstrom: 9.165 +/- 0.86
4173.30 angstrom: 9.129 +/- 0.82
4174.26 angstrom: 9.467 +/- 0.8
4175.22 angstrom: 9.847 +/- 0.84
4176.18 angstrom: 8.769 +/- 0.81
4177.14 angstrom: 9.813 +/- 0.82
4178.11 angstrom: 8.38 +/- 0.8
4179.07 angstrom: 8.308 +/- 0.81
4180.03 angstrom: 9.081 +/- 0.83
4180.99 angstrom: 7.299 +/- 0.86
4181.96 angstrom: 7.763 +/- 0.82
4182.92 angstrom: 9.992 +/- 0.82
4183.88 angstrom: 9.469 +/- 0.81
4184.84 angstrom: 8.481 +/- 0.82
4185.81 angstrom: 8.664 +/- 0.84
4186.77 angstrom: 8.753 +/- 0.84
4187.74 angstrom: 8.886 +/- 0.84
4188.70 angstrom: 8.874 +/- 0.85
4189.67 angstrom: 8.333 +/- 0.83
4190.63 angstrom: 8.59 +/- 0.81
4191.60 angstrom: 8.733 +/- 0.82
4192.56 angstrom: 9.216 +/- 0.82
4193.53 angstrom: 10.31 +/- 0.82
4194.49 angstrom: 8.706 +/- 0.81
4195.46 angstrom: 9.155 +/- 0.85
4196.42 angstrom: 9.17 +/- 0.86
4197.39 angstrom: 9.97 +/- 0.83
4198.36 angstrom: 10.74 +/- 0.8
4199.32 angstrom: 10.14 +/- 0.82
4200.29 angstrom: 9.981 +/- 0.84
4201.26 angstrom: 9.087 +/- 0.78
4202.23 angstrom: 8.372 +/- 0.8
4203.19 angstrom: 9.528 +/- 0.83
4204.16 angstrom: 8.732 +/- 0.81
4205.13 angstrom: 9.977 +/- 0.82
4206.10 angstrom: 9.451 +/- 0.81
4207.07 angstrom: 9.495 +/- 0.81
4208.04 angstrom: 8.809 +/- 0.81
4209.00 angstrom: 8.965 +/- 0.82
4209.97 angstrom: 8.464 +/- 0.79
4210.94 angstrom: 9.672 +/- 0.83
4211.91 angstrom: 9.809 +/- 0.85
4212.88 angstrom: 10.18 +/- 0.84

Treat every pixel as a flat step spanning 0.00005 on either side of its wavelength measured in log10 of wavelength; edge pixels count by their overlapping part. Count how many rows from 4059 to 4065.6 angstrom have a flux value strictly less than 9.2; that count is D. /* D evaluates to 4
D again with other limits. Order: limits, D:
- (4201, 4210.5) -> 6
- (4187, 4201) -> 8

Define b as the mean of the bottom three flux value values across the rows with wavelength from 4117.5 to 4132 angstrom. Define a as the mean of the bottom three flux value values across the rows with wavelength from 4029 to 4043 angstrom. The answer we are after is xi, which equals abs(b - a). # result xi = 0.10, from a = 8.6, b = 8.5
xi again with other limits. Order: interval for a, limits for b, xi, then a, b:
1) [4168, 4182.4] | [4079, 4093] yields 0.14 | 7.8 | 7.9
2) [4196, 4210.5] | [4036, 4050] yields 0.23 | 8.5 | 8.8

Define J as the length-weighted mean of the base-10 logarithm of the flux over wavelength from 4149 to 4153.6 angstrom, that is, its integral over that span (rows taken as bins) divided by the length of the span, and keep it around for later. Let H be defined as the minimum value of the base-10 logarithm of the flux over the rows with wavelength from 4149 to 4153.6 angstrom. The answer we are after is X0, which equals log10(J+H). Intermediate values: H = 0.923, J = 0.96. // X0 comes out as 0.274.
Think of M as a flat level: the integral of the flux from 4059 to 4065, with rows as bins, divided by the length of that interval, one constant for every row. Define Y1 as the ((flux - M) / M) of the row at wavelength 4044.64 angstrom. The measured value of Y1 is 0.003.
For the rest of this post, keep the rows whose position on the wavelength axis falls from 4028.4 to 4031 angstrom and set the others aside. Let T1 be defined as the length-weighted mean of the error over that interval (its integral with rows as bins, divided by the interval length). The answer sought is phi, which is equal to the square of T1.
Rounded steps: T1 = 0.960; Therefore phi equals 0.92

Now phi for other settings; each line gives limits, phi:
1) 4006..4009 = 0.93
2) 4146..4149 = 0.75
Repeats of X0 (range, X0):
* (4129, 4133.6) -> 0.276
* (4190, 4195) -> 0.277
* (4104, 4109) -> 0.257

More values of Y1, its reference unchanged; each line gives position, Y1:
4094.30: 0.049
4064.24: 0.064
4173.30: 0.011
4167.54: 0.003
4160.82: -0.041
